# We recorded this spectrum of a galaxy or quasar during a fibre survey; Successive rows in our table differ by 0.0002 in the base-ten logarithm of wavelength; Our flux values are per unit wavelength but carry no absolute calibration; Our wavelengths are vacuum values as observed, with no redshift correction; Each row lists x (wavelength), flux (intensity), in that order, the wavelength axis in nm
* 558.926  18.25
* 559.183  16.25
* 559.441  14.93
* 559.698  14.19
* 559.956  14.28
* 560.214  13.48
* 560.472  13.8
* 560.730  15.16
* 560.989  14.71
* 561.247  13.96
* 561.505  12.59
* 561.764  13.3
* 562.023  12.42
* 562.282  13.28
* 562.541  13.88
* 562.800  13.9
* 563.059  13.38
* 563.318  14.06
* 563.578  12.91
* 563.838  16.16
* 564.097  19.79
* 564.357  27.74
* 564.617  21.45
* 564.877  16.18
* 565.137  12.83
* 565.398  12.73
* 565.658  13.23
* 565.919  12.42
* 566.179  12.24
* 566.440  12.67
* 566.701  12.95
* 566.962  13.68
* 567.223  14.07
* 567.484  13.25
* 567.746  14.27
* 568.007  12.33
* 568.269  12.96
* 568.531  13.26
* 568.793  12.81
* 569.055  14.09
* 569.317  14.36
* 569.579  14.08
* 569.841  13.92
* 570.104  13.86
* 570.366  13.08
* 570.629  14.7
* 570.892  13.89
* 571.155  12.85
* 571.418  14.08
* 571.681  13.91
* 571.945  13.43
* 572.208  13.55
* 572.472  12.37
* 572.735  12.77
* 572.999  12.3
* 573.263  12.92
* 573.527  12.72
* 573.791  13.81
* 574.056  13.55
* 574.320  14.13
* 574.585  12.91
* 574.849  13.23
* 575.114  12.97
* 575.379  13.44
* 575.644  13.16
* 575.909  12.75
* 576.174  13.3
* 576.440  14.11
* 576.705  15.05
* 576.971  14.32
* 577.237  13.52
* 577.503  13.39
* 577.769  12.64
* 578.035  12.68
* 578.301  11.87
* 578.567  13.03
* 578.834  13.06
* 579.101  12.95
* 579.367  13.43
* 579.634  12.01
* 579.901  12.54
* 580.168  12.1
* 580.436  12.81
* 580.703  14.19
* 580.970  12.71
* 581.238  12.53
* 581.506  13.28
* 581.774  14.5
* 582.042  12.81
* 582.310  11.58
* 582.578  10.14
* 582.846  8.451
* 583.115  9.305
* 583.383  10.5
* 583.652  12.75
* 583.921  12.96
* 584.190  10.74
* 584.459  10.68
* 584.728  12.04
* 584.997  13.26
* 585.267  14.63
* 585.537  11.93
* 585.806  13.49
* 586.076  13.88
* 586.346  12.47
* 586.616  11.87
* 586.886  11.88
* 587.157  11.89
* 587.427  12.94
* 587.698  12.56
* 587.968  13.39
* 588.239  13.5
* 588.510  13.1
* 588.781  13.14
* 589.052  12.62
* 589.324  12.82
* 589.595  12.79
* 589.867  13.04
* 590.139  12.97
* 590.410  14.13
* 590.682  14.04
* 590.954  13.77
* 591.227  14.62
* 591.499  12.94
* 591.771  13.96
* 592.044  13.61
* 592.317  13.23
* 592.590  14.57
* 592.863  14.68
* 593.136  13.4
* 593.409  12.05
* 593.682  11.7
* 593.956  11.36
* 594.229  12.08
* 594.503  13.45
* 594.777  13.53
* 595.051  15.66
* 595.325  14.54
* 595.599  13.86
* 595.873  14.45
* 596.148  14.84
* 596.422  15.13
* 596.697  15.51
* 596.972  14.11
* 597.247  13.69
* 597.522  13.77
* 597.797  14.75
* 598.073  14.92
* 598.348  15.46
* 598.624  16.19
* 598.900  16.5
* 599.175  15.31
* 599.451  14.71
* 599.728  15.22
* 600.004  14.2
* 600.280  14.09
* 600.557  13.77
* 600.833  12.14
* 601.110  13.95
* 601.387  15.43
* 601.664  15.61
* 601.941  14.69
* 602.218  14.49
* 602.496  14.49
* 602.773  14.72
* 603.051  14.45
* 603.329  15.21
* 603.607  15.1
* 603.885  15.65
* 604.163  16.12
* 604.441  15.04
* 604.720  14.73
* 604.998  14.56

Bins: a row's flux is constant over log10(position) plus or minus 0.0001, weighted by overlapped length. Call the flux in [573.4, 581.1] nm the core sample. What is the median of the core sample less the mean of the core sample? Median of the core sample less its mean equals -0.13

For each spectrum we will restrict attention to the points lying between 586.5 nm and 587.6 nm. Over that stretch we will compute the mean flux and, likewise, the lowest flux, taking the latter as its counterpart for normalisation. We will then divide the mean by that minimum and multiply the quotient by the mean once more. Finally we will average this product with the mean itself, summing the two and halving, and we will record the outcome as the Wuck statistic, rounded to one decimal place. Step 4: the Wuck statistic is 12.3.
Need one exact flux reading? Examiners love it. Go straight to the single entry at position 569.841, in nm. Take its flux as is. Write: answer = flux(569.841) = 13.92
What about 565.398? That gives 12.73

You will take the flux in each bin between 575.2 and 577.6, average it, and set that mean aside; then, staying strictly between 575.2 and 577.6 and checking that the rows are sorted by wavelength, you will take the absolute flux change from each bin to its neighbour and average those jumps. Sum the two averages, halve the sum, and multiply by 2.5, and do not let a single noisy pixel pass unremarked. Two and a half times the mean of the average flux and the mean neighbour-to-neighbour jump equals 17.8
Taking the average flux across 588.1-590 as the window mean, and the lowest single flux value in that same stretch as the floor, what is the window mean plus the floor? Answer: 25.6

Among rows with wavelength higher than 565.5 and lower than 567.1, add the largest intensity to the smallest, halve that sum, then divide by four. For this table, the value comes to 3.24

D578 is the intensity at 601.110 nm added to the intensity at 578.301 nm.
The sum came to 25.8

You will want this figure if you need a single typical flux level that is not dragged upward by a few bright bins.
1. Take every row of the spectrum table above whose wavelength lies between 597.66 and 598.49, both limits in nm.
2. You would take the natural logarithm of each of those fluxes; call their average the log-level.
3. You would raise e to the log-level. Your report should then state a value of 15.0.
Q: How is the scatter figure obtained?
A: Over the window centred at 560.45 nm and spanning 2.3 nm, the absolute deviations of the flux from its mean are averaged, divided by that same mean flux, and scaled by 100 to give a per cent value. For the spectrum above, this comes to 4.2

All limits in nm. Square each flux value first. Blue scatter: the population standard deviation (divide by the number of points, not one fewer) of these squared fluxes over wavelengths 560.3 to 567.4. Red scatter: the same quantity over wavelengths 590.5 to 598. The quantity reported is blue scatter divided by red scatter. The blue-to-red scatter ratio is 4.38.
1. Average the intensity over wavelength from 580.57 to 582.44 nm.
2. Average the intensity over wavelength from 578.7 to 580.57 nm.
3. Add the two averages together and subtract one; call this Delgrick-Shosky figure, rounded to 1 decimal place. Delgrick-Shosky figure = 24.8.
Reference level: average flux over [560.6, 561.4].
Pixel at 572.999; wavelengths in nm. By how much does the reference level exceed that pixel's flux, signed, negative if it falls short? 2.3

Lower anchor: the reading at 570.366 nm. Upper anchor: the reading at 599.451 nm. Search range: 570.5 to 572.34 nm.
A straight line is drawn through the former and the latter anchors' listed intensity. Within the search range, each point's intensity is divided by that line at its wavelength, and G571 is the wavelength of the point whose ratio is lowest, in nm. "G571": 571.155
